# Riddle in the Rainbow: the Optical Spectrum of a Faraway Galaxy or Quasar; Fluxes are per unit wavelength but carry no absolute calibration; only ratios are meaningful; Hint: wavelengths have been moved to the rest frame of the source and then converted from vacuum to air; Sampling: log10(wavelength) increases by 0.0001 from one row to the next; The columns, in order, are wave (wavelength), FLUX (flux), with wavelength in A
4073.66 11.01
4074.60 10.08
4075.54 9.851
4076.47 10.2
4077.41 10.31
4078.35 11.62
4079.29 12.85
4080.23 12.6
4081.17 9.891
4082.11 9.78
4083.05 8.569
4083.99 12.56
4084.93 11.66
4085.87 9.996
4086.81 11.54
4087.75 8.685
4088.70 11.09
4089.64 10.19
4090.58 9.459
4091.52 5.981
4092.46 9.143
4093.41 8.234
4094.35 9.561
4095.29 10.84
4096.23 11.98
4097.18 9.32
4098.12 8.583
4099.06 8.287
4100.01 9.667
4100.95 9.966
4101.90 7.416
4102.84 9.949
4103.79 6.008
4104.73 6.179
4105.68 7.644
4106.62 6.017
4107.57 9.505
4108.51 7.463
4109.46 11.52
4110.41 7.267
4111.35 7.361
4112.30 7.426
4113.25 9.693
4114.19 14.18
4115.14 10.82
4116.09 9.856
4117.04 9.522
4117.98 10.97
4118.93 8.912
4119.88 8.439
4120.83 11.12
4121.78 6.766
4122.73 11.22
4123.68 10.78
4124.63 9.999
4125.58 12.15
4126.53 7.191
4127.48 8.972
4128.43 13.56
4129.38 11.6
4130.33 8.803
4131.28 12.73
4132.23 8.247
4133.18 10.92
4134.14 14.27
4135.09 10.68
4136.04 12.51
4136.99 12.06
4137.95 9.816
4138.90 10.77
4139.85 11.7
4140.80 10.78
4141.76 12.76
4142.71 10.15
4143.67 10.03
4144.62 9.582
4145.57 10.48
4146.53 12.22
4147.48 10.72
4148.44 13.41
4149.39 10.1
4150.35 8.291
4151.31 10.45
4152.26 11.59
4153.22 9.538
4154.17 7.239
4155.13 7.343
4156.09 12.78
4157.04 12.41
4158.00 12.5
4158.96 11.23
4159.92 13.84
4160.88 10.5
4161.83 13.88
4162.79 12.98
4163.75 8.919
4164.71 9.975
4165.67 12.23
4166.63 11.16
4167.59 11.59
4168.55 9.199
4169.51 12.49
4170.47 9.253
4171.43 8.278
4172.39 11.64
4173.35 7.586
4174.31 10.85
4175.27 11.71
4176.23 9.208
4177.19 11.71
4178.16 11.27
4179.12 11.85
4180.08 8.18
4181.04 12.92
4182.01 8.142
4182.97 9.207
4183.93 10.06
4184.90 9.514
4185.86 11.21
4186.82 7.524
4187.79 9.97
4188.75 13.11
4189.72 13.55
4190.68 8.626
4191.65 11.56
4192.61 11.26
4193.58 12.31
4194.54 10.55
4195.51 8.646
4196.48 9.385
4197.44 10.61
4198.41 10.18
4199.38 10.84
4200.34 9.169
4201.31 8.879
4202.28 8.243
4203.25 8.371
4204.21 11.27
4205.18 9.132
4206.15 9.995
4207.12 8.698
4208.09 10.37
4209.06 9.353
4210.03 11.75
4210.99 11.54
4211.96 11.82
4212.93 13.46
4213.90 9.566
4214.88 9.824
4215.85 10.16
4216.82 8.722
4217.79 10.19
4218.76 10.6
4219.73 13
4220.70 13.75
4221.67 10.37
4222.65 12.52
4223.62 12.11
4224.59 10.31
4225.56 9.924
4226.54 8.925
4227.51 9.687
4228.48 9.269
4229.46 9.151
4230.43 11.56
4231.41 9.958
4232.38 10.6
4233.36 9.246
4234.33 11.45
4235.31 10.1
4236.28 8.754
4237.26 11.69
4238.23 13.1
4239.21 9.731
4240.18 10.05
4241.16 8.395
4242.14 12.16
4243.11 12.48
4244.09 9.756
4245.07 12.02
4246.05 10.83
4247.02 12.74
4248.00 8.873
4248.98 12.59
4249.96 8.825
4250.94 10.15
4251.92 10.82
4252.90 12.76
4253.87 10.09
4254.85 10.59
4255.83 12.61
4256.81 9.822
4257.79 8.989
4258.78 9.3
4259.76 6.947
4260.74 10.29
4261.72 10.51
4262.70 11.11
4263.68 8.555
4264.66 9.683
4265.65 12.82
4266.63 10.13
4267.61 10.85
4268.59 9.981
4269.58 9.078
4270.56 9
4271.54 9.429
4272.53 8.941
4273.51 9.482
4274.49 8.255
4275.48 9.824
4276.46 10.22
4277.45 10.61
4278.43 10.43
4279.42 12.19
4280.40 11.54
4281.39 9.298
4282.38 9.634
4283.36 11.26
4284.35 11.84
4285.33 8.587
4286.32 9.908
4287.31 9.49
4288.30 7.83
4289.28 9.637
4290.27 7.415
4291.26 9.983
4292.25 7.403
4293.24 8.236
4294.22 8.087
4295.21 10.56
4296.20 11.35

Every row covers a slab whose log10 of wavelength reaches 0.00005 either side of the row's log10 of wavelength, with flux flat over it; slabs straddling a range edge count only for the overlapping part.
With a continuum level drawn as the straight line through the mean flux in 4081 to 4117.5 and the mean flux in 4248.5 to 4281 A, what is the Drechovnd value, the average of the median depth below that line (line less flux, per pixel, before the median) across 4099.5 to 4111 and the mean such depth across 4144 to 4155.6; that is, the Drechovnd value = 0.6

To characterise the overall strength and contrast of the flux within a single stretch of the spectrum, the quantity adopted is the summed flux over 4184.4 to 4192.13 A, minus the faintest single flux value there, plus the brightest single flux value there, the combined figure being 91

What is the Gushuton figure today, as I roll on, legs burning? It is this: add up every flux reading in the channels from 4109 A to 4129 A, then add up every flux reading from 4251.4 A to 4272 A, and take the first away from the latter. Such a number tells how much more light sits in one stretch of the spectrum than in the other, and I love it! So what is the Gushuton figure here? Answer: 5.6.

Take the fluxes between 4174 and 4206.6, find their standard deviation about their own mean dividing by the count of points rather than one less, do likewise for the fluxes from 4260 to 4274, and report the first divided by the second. 1.4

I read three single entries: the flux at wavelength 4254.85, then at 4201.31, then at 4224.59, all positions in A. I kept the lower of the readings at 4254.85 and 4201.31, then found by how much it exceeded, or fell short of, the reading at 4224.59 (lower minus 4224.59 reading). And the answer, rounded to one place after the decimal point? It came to -1.4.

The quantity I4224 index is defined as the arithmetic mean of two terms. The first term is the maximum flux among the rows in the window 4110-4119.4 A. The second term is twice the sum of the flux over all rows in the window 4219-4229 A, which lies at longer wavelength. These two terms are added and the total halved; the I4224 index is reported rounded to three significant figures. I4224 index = 117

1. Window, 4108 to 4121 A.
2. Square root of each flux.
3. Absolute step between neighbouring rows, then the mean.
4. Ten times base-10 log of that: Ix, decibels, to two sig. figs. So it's -4.9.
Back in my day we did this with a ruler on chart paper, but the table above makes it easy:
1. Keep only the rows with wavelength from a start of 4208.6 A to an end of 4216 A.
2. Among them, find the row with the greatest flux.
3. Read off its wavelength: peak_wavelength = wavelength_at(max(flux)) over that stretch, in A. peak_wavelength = 4212.93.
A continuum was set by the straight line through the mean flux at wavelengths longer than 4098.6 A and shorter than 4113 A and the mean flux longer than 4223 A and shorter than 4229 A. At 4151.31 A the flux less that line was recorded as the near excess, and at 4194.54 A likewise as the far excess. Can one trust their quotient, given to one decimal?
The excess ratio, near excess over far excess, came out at 1.6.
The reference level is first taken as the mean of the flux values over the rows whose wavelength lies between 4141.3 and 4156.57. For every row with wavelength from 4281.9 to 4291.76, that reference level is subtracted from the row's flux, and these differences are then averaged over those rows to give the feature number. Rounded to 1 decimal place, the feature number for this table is -0.9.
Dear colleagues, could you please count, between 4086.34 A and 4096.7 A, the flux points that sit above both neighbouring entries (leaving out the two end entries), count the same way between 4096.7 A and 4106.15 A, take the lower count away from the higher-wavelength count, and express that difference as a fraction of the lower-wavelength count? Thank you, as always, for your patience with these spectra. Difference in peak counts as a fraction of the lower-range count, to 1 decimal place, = 0.0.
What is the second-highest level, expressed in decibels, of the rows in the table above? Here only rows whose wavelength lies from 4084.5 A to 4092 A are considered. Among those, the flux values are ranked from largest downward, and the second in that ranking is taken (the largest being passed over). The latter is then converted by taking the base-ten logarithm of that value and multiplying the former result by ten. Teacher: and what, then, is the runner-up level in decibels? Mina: 10.6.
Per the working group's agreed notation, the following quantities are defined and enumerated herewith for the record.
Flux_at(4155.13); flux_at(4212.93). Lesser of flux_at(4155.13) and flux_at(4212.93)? 7.34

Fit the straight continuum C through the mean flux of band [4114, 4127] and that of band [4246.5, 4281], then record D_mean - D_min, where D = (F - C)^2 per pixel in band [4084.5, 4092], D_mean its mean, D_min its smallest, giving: 3.1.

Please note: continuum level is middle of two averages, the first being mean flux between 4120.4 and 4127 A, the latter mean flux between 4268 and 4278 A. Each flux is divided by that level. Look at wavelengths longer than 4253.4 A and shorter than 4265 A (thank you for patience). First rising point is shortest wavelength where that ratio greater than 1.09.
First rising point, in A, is 4254.85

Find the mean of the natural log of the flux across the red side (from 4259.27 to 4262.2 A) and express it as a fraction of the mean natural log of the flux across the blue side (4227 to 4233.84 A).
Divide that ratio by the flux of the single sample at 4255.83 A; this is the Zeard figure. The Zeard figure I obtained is 0.076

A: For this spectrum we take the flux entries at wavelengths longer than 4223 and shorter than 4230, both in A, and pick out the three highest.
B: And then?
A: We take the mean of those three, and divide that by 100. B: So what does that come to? 0.108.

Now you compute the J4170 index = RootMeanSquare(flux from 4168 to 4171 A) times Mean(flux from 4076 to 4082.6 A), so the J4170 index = 115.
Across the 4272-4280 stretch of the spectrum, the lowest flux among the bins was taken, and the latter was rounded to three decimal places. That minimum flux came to 8.255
